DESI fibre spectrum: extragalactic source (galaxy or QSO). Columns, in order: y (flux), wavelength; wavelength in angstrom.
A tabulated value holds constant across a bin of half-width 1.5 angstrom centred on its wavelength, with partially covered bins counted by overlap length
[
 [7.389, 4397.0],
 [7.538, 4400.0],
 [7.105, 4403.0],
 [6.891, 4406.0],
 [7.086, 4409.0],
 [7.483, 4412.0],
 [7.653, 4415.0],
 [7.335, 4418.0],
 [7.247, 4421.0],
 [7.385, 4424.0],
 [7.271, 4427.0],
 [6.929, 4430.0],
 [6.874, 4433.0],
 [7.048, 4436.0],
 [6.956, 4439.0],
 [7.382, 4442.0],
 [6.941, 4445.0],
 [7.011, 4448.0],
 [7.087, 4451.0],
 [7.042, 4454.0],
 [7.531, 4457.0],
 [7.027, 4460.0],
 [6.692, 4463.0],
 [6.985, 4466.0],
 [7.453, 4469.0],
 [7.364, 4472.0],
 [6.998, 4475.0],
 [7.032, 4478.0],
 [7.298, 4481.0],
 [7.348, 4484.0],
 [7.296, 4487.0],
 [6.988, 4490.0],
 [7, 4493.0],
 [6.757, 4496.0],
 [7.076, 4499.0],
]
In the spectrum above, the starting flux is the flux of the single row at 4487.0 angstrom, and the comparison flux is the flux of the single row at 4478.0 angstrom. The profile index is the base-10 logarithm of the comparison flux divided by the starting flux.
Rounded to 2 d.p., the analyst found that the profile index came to -0.02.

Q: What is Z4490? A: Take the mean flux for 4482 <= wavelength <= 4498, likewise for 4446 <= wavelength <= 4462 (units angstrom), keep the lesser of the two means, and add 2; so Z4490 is 9.08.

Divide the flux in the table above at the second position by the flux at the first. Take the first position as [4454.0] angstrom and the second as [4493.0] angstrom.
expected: 0.99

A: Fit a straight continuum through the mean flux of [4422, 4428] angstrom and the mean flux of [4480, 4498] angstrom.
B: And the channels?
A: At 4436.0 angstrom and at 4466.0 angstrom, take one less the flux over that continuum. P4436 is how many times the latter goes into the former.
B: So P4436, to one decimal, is 1.2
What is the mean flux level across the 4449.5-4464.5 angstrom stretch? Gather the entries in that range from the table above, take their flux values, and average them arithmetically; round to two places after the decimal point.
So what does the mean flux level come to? 7.08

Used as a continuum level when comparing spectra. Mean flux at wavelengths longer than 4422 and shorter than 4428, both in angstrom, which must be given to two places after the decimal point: 7.33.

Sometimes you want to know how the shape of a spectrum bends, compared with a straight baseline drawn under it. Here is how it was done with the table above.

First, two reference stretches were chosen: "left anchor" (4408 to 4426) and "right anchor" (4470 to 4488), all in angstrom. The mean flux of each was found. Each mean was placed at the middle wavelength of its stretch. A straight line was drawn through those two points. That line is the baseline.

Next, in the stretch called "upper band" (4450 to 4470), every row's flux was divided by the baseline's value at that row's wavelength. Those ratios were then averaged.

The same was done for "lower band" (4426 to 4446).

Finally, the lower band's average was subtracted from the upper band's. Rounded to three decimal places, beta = 0.015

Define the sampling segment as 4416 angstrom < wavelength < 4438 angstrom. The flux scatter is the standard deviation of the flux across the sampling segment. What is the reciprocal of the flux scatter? 5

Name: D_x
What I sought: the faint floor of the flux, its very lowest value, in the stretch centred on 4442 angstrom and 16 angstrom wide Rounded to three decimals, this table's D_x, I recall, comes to 6.941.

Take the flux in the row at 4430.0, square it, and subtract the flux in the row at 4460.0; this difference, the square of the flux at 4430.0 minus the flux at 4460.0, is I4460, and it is 41.0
